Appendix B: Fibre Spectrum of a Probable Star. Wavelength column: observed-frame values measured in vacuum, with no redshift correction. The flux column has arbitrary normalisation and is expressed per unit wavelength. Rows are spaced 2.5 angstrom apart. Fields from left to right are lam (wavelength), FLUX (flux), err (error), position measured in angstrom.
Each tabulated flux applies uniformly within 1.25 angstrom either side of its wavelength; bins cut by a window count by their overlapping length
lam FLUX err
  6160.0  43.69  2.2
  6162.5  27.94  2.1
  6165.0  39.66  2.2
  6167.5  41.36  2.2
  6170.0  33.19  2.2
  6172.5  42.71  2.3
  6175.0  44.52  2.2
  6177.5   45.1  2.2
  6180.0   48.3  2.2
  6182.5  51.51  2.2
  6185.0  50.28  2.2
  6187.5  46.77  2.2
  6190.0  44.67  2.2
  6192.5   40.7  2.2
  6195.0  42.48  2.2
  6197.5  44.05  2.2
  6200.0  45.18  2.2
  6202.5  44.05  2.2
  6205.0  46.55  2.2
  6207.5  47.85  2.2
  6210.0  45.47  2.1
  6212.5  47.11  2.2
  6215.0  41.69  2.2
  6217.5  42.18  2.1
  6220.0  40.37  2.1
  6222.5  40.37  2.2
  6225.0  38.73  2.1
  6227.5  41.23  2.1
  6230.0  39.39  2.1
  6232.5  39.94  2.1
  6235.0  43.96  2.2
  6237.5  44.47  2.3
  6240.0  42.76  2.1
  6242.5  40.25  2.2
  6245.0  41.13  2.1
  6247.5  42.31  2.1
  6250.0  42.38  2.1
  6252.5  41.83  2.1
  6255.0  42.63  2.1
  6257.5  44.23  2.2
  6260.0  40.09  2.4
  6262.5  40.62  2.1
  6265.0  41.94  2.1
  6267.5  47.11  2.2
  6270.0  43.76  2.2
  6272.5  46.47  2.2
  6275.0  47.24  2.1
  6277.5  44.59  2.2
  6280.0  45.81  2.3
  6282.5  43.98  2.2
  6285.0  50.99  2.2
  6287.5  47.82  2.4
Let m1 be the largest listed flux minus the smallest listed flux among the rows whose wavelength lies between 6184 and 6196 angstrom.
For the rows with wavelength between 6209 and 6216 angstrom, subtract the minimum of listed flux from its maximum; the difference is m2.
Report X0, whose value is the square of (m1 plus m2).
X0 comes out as 225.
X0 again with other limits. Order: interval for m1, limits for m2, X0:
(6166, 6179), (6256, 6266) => 258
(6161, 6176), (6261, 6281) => 538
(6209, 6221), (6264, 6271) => 142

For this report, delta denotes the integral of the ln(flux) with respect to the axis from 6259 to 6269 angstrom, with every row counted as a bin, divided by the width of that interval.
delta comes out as 3.75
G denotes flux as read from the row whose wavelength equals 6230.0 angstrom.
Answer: 39.39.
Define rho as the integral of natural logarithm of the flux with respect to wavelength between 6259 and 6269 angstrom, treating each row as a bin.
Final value 37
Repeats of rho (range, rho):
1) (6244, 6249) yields 19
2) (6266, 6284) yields 69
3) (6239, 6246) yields 26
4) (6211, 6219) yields 30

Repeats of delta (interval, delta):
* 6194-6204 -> 3.78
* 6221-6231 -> 3.69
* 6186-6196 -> 3.78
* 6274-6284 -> 3.82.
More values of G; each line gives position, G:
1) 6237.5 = 44.47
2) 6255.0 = 42.63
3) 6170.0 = 33.19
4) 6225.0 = 38.73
